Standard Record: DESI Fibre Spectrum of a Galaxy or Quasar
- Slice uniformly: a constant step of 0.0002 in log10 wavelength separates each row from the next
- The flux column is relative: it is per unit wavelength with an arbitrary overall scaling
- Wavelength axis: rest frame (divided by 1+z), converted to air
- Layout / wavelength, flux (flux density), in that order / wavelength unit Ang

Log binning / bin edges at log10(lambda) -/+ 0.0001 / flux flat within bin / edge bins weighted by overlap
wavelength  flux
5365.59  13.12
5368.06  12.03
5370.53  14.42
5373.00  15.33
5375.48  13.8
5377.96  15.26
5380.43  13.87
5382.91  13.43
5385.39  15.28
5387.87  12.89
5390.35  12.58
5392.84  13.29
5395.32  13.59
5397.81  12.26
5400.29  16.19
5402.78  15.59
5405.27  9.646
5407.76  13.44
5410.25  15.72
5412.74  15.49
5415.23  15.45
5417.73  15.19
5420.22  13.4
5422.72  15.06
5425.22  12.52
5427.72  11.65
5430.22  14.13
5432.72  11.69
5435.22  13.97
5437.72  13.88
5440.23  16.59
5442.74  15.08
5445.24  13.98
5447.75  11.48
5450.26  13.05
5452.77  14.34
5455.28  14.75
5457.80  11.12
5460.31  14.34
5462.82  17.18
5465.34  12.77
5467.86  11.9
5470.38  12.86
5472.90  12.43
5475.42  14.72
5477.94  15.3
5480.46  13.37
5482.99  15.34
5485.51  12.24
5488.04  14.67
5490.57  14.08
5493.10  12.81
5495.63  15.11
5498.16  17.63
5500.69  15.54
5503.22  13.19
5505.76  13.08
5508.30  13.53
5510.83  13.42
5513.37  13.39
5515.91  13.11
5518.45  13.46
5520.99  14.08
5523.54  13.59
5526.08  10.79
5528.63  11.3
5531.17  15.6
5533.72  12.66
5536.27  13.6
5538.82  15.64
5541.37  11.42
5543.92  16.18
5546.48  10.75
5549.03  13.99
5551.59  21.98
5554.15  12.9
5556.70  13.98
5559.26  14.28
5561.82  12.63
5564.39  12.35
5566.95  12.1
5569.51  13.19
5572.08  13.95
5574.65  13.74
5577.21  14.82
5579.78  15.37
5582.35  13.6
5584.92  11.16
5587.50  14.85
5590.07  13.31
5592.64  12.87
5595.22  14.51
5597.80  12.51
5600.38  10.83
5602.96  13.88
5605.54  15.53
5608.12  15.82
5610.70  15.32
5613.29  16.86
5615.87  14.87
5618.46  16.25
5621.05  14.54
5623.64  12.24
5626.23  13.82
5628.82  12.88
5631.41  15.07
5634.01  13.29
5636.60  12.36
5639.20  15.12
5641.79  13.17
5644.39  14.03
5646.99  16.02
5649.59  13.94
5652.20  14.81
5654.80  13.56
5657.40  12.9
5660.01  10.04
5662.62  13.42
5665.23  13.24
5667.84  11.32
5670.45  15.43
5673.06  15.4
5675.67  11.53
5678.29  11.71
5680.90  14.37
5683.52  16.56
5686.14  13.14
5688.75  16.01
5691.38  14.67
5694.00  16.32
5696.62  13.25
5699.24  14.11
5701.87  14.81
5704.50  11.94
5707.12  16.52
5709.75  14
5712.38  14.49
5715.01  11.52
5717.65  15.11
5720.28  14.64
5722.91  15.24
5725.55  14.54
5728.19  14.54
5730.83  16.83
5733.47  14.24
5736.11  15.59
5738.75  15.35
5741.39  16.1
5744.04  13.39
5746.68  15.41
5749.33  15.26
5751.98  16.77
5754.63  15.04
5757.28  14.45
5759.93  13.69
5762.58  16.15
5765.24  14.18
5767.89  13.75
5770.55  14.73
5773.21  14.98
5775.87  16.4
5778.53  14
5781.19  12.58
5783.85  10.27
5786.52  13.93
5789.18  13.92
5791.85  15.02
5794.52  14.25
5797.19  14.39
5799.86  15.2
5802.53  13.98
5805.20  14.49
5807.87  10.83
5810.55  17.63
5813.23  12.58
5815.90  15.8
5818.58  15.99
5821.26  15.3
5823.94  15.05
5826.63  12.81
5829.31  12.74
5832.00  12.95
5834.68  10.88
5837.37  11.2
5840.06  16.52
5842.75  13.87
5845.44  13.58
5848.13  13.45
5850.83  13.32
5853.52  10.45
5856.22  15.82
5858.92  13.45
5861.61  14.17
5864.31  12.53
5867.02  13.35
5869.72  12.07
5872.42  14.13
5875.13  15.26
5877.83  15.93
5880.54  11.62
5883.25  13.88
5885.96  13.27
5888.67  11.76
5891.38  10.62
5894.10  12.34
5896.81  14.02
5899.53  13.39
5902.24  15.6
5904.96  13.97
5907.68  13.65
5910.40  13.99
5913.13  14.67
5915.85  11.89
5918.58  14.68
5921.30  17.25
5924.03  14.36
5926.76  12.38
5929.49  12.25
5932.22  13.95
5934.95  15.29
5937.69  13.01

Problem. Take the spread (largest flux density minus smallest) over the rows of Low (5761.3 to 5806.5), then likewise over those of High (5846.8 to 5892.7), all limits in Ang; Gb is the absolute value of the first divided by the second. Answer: 1.12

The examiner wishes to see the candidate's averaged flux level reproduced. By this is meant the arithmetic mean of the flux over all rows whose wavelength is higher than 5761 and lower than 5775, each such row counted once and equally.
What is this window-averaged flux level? 14.8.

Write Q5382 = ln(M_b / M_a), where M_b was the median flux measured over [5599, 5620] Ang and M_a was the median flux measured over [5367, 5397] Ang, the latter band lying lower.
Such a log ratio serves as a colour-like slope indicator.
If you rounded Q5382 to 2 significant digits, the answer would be 0.12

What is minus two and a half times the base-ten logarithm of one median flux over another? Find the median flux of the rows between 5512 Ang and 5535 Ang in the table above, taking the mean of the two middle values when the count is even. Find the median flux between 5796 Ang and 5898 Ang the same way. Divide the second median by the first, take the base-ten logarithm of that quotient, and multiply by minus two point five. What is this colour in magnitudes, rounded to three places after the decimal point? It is -0.010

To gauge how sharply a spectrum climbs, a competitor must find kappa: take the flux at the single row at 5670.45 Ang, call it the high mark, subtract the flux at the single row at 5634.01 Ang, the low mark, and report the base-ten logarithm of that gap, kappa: 0.3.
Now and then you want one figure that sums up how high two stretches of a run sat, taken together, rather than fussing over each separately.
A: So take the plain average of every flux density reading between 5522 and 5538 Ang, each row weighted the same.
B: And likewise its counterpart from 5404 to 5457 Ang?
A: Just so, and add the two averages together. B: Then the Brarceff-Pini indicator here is 26.8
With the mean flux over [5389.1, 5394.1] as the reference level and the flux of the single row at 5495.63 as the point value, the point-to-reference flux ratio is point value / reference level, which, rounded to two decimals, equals 1.17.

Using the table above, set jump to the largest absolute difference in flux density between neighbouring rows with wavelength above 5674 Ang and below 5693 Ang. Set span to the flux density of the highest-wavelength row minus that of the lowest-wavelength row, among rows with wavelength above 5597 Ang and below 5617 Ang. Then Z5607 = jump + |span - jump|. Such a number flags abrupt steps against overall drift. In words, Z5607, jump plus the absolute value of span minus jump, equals 4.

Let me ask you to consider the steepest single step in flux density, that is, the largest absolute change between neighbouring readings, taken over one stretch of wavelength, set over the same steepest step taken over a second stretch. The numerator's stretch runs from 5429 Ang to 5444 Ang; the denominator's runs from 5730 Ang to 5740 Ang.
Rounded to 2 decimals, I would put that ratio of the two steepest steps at 1.05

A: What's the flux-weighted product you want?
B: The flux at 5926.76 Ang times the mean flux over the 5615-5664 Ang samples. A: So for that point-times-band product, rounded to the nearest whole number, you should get 171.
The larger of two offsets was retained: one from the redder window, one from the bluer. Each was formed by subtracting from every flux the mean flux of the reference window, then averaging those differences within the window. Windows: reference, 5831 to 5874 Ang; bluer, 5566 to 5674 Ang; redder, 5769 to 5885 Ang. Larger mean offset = 0.6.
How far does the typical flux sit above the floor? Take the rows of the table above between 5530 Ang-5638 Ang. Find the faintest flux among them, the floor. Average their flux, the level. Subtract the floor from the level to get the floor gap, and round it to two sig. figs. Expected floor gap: 3.2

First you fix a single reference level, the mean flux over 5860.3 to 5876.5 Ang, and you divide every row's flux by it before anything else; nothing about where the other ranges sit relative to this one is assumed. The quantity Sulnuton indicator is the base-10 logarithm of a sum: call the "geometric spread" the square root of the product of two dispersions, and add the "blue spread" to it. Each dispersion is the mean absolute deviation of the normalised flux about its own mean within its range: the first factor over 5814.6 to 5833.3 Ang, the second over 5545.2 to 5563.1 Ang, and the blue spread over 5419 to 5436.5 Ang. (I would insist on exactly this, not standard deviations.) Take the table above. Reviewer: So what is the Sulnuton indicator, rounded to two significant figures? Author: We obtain -0.69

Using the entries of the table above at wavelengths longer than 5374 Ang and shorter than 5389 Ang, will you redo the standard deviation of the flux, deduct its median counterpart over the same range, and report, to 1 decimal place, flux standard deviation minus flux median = -12.9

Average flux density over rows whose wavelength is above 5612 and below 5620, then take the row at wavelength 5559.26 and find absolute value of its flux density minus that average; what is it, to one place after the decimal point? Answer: 1.7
